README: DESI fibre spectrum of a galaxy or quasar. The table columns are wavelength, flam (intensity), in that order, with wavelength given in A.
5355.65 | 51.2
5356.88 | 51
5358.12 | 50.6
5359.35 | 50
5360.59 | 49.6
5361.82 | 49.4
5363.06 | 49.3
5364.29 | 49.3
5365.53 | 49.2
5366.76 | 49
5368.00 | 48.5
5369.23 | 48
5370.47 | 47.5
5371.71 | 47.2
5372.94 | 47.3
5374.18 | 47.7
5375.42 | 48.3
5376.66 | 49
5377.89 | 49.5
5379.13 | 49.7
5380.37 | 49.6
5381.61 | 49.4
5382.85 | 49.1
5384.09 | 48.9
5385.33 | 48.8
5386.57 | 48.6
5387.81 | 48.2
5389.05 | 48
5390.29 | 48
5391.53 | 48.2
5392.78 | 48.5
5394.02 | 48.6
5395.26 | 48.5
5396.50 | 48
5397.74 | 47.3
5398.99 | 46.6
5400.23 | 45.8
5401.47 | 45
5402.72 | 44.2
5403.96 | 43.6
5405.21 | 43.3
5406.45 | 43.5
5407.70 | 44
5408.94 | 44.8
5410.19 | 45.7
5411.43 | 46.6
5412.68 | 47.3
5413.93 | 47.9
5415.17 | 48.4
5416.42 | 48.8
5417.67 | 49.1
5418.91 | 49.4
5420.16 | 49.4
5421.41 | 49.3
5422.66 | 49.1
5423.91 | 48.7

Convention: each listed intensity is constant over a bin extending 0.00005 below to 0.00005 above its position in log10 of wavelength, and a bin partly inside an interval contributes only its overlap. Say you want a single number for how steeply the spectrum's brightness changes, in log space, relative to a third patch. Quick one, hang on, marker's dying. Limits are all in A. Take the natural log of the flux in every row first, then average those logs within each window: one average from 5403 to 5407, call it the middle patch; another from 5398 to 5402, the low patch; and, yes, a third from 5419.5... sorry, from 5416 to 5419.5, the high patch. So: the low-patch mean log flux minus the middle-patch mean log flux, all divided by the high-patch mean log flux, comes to 0.013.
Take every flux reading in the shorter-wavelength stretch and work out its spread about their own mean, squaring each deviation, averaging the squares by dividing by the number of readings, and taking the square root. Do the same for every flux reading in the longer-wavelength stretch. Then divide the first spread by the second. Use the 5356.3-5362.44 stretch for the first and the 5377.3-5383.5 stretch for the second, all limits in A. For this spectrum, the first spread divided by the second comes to 2.9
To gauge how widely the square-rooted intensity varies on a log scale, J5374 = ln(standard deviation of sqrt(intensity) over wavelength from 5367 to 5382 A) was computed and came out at -2.7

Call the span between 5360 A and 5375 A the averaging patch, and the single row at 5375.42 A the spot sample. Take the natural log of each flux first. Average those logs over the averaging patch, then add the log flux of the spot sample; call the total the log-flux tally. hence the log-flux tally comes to 7.76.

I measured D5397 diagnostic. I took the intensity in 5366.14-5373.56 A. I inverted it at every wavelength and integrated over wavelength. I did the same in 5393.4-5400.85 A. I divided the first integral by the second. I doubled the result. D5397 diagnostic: 1.97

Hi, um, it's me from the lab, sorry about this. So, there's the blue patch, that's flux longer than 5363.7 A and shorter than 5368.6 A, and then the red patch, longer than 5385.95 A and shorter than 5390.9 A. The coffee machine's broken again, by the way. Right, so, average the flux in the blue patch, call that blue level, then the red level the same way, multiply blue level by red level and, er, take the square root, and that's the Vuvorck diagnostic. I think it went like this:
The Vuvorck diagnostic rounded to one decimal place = 48.6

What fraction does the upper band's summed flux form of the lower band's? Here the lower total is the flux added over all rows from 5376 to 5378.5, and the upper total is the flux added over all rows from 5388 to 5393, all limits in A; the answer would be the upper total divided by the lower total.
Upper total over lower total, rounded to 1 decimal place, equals 2.0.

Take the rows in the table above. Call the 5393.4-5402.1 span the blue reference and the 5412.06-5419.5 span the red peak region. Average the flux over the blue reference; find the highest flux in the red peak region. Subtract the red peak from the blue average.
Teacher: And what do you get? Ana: -2.3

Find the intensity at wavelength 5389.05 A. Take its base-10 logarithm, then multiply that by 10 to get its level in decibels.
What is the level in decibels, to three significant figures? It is 16.8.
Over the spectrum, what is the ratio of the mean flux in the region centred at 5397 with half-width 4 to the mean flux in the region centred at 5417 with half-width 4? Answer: 0.97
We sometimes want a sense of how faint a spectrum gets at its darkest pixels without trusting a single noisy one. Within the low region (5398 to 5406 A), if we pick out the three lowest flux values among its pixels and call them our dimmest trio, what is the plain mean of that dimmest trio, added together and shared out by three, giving 43.7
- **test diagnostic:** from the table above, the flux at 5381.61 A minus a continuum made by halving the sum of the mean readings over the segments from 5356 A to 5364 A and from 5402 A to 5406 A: 2.6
